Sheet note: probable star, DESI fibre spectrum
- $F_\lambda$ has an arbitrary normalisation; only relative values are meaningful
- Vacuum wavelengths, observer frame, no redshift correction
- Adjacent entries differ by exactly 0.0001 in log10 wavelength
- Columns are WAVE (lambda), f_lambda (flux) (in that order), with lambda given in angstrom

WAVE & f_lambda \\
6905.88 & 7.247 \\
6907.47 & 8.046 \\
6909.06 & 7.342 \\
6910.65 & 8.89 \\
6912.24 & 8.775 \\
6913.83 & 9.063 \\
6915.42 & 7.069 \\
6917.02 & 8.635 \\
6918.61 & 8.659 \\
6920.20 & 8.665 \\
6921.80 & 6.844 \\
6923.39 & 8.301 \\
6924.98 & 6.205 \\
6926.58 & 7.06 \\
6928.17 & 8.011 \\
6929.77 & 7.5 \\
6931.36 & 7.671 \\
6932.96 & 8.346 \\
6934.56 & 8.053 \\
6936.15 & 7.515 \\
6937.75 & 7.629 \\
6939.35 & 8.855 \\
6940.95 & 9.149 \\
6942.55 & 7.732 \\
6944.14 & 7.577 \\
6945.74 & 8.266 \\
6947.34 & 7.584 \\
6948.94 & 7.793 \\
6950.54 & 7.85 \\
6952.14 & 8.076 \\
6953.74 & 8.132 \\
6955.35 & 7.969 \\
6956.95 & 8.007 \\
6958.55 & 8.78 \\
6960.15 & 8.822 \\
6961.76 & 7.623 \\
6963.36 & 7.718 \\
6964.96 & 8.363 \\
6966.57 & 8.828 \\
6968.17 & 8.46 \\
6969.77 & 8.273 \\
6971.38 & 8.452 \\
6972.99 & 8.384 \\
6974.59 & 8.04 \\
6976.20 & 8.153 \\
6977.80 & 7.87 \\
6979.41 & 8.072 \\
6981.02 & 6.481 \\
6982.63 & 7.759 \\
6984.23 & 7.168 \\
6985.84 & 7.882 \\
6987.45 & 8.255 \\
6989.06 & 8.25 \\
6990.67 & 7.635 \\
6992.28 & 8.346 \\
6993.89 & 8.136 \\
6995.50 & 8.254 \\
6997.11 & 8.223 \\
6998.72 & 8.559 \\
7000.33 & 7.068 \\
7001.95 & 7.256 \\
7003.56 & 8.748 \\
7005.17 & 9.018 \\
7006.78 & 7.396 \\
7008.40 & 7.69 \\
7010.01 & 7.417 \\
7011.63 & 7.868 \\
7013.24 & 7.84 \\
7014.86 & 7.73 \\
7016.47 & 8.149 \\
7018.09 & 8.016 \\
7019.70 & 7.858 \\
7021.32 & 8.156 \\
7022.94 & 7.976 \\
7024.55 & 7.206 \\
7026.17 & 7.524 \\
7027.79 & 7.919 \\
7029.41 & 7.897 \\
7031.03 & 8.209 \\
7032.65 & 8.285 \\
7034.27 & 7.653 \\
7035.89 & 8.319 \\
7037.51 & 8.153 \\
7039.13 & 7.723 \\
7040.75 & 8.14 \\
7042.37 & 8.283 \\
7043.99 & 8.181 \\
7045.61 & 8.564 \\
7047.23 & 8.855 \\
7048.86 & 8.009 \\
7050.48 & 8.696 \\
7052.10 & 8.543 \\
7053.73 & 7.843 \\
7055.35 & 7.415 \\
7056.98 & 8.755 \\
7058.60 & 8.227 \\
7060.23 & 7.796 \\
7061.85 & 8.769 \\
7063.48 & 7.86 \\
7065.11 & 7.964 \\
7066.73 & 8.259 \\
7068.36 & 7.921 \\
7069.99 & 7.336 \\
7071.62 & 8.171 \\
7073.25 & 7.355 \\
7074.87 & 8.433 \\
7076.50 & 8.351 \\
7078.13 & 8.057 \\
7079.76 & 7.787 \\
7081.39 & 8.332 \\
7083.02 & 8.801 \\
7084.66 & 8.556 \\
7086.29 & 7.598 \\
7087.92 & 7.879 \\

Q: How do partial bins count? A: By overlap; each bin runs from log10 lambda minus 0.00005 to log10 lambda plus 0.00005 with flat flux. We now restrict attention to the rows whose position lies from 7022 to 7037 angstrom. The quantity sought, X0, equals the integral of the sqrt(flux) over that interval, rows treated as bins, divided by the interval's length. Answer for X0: 2.81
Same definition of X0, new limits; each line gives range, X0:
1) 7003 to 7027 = 2.81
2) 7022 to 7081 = 2.84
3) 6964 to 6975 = 2.90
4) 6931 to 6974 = 2.85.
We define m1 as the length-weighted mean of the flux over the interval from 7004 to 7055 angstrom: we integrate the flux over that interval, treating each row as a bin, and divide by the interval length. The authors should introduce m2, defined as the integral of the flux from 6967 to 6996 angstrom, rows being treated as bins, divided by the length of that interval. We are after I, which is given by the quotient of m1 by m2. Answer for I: 1.00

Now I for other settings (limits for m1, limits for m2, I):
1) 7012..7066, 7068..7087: 1.00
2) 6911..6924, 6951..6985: 1.03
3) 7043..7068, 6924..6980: 1.03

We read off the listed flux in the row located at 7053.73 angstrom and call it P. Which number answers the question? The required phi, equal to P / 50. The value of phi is 0.157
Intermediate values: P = 7.843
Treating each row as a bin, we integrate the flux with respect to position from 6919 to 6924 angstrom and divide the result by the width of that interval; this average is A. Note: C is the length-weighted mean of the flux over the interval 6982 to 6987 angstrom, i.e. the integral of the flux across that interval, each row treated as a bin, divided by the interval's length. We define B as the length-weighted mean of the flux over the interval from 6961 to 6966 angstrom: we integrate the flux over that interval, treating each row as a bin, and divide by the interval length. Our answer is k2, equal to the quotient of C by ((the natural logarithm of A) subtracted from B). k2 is 1.30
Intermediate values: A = 7.98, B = 7.95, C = 7.65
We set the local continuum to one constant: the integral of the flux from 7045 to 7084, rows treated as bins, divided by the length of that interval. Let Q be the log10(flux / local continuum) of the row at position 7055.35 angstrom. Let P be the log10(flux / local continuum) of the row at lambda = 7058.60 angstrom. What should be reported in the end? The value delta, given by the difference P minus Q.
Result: 0.045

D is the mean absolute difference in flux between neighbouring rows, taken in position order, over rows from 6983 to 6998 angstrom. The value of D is 0.35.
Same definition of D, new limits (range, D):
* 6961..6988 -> 0.47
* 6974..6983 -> 0.69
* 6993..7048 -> 0.39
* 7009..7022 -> 0.23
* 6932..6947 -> 0.59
